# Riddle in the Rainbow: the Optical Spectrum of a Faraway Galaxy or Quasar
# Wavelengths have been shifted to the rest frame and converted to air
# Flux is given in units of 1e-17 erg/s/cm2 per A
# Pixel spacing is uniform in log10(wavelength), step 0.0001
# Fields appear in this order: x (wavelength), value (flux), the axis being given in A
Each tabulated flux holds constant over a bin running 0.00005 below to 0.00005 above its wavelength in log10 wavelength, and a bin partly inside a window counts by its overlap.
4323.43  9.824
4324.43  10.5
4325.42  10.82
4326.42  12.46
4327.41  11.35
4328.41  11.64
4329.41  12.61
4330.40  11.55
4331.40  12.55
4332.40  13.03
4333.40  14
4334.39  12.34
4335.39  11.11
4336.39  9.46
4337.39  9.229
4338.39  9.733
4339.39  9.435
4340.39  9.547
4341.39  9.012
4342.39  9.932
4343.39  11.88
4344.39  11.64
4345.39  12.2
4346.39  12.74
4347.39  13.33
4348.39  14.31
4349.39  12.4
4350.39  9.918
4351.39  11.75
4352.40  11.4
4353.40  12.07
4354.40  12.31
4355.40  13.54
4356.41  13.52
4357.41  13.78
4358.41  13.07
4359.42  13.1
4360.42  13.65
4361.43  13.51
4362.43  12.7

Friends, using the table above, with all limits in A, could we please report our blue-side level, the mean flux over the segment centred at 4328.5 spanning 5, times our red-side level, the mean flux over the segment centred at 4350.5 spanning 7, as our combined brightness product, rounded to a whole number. 145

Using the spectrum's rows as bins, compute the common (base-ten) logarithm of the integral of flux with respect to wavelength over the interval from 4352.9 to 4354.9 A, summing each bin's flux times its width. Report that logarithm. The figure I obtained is 1.39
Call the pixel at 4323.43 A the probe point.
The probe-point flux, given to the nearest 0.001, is 9.824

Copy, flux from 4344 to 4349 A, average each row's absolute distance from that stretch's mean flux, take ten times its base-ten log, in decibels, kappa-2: -1.1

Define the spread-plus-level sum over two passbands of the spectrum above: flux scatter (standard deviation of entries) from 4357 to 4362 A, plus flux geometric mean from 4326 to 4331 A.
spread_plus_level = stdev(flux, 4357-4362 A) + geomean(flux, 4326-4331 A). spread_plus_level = 12.2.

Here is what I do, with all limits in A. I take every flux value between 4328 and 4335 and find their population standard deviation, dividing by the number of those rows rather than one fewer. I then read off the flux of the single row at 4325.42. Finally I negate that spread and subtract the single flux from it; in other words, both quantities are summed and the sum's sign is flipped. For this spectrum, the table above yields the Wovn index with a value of -11.6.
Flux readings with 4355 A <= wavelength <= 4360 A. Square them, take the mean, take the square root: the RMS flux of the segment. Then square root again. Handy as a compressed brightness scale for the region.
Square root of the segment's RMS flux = 3.66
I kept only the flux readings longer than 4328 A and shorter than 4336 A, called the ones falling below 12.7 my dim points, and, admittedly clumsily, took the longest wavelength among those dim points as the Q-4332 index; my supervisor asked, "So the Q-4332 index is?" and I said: 4335.39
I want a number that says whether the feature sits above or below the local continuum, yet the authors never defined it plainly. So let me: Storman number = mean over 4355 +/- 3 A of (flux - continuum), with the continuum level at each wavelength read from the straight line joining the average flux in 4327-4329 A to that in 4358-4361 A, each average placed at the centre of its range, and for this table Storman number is -0.2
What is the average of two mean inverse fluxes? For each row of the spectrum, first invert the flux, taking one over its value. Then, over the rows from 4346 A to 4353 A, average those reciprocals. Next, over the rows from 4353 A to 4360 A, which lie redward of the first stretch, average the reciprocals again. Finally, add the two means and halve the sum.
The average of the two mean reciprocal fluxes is 0.080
